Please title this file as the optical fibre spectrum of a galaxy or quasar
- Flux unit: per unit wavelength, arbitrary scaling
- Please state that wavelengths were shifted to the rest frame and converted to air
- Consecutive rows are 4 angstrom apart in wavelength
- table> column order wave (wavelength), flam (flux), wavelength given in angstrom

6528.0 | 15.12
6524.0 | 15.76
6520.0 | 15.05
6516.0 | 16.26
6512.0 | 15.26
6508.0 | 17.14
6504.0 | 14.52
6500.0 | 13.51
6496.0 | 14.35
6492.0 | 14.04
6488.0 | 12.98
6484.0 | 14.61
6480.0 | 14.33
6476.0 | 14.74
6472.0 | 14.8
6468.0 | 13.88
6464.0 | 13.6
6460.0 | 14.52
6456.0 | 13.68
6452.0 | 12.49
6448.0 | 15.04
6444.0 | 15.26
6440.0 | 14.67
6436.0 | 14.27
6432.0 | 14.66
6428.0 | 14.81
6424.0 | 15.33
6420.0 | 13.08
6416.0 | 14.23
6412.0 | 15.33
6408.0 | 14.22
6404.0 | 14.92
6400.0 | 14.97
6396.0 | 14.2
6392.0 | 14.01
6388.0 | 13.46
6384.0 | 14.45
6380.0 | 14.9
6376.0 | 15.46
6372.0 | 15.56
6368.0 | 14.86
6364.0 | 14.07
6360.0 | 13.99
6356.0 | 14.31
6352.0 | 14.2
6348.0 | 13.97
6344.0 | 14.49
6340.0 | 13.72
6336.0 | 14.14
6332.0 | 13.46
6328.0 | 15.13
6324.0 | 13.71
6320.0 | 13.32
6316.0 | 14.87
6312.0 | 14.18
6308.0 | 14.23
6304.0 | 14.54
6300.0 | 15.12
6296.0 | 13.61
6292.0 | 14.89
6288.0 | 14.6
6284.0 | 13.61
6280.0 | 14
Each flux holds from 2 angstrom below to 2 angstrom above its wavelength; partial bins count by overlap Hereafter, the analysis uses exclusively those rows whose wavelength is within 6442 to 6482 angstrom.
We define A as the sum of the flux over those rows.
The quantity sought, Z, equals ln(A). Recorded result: 4.96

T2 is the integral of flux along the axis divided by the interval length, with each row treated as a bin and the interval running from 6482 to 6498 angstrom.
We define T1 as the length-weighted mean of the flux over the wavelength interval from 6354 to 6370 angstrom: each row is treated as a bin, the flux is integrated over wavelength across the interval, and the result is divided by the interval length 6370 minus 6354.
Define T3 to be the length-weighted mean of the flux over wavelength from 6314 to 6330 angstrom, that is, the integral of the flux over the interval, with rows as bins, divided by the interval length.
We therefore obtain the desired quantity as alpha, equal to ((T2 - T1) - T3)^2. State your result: 212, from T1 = 14.3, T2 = 14.0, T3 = 14.3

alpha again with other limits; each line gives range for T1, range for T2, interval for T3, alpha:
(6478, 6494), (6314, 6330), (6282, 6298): 193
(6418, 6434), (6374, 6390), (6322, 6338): 196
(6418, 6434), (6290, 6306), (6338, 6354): 197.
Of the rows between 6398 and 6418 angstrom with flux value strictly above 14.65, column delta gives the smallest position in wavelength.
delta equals 6400.0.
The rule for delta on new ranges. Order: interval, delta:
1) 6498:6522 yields 6508.0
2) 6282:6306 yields 6292.0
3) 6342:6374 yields 6368.0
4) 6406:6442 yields 6412.0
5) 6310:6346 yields 6316.0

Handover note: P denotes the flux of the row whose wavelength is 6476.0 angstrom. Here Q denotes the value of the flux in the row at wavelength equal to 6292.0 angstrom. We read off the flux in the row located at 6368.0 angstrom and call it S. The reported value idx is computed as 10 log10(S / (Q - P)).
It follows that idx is 20.0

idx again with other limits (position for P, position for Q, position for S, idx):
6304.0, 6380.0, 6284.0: 15.8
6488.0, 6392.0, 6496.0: 11.4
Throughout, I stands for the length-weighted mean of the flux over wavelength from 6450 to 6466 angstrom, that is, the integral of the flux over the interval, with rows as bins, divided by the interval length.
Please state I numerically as 13.6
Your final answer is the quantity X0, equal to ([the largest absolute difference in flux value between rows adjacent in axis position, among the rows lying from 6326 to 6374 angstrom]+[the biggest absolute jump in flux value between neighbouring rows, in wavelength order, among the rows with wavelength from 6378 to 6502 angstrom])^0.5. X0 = 2.05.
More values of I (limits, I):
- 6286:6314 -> 14.5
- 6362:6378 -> 15.0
